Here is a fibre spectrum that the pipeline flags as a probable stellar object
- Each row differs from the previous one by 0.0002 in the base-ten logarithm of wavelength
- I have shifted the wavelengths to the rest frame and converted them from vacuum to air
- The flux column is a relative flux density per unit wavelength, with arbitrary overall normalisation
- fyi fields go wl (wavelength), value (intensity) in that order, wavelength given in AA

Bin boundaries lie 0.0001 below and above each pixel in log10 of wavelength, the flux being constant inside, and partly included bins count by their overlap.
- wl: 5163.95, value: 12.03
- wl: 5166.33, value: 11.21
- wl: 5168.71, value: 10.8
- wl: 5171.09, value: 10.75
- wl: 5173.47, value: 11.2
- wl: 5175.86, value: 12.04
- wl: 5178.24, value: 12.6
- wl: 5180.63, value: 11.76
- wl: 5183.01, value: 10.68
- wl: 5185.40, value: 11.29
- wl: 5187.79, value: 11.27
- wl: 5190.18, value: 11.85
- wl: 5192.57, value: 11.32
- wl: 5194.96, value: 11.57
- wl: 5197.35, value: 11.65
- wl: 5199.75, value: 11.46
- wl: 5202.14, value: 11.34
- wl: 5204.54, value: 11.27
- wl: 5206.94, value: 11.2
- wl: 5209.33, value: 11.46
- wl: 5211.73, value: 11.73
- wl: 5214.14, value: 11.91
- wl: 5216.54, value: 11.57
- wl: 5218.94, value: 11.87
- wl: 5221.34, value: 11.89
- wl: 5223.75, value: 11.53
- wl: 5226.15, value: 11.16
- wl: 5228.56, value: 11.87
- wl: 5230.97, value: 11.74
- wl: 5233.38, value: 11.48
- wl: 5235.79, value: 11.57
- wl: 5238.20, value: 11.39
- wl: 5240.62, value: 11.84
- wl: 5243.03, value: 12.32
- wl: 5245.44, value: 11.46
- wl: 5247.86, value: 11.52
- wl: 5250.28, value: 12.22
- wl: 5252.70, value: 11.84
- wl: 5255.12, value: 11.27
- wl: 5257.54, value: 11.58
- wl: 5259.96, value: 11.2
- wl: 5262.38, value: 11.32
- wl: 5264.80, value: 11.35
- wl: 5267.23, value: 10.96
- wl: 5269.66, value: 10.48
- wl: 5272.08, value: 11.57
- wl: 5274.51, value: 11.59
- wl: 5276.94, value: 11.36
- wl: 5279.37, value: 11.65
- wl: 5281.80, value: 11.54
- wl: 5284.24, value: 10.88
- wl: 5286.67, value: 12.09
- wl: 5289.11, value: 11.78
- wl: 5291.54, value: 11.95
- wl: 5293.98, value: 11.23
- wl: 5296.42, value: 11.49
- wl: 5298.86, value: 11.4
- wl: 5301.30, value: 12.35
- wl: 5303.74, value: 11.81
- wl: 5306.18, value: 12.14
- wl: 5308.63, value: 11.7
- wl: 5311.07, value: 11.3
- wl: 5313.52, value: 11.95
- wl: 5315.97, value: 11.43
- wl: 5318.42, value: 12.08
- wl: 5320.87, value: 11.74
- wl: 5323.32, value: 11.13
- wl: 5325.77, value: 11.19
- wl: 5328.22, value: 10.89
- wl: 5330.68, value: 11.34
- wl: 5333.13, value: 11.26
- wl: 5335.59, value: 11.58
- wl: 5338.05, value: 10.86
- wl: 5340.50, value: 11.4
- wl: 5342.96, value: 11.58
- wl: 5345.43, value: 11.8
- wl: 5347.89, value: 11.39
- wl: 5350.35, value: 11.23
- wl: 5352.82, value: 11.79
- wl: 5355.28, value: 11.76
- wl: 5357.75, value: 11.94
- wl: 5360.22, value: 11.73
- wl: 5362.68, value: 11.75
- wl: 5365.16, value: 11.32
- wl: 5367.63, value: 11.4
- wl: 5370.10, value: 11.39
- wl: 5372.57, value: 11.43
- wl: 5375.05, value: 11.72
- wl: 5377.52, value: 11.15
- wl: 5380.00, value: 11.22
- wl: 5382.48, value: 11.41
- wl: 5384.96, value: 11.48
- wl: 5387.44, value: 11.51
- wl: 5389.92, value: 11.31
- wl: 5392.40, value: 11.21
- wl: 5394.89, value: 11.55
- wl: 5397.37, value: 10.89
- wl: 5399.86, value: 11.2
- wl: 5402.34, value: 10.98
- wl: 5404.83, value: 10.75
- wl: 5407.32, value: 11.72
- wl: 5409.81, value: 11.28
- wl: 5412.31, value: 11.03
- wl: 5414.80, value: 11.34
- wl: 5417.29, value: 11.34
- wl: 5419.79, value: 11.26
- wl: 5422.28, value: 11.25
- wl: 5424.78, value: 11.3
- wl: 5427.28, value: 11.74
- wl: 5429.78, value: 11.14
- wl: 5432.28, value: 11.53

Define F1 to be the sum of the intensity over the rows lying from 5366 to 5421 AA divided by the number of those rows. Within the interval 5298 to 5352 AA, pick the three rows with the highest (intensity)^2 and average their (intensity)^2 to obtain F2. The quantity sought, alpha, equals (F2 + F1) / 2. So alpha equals 80.0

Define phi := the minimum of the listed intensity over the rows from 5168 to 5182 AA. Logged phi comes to 10.75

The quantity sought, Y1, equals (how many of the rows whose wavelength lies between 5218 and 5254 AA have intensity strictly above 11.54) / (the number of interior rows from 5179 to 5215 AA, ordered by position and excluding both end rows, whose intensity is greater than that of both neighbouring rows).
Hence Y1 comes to 3.0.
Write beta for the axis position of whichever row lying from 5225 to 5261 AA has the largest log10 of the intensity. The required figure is 5243.03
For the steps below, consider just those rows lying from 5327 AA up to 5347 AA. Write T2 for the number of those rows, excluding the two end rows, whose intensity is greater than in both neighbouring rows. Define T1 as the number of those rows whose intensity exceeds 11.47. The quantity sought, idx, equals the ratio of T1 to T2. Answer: 1.5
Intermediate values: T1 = 3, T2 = 2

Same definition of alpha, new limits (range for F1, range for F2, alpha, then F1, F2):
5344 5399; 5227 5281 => 79.4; 11.5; 147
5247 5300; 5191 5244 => 78.2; 11.5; 145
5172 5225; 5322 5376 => 75.9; 11.6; 140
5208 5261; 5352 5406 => 75.8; 11.7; 140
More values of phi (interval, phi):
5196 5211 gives 11.2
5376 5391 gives 11.15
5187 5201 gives 11.27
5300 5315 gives 11.3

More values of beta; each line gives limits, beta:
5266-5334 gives 5301.30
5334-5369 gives 5357.75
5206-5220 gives 5214.14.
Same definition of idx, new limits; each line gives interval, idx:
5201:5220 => 4.0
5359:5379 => 1.0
